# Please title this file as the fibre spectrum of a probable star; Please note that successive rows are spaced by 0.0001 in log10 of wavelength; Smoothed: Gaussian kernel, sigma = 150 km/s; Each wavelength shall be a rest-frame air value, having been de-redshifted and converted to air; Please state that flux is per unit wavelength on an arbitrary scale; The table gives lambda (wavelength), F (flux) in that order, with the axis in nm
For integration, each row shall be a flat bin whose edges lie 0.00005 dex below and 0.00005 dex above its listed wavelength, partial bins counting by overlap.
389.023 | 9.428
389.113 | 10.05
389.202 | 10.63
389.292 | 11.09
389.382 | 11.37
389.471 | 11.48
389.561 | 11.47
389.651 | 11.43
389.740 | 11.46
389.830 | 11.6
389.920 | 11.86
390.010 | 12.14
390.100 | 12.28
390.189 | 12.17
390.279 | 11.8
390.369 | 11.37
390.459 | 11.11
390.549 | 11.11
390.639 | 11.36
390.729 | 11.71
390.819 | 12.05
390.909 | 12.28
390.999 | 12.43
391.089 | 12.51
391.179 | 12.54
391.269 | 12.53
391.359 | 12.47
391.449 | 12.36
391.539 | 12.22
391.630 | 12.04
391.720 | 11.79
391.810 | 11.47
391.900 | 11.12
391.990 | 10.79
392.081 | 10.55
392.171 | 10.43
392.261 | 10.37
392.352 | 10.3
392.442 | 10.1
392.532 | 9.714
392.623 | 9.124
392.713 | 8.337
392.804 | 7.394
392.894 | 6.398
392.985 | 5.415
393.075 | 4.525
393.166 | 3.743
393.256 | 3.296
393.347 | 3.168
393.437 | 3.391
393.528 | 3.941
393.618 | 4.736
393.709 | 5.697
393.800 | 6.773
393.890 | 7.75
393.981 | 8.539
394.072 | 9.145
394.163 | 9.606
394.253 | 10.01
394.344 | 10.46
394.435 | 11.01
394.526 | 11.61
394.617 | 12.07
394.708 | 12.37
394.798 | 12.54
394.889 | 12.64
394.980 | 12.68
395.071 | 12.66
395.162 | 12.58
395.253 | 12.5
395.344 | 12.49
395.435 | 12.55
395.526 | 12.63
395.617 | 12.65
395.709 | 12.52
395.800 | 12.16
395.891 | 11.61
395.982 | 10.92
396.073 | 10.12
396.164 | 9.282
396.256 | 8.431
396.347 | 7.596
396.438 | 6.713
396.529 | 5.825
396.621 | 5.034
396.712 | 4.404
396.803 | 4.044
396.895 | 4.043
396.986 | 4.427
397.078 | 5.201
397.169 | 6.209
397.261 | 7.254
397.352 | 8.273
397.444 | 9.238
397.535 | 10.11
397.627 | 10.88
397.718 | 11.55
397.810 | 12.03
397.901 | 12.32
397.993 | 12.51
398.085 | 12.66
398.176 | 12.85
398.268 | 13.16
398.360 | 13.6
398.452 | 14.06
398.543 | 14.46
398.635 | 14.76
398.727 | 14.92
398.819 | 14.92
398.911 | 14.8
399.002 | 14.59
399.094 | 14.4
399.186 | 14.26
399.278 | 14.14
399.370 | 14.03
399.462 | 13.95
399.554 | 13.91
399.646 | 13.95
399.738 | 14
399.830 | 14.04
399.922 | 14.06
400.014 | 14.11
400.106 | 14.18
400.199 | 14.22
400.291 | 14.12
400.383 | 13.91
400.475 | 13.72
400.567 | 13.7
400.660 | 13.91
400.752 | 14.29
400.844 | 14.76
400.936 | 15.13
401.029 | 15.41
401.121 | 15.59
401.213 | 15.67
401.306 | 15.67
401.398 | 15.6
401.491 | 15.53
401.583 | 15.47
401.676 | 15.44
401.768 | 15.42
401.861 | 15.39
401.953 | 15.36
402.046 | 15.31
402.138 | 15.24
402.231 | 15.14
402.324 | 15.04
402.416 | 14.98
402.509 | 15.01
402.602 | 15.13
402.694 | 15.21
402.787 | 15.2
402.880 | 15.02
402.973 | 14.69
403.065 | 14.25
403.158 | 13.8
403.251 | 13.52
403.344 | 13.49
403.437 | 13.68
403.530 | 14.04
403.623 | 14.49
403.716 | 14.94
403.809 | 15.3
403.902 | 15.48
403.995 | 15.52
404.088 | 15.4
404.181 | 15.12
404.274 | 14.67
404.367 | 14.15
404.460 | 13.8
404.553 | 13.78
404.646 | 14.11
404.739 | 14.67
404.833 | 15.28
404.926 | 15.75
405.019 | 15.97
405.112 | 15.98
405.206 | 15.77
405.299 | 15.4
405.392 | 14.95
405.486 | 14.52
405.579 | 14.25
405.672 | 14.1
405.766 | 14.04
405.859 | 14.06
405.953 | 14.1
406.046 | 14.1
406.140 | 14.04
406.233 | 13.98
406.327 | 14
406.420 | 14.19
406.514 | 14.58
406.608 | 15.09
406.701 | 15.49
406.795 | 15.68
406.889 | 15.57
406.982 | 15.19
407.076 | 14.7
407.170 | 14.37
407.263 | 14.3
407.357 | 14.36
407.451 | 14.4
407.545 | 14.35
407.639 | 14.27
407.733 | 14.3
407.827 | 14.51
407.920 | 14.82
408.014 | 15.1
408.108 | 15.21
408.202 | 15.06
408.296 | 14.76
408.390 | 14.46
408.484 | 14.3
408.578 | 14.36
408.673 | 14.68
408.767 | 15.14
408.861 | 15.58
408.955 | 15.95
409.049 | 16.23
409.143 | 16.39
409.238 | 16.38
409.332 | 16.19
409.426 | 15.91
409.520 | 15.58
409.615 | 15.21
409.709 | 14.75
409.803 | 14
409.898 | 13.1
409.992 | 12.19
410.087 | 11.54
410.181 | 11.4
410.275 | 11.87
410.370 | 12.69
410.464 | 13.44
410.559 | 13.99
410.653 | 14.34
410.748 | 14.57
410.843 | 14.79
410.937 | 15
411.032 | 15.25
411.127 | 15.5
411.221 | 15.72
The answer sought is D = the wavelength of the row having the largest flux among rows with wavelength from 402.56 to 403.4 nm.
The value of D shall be 402.694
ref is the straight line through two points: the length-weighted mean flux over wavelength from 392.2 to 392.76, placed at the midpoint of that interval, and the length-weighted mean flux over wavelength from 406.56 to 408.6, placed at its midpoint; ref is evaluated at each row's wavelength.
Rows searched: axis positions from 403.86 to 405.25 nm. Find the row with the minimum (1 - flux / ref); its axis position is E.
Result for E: 405.019 nm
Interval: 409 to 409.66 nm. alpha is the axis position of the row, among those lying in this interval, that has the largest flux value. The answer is 409.143 nm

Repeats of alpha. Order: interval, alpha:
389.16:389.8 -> 389.471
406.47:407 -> 406.795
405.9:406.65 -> 406.608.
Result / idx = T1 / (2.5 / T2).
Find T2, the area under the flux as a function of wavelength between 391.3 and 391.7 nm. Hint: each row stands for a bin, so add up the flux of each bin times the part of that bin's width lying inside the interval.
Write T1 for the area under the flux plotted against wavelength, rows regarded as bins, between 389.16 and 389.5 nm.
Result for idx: 7.4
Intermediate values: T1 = 3.8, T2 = 4.9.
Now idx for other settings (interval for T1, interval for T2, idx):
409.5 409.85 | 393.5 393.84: 3.8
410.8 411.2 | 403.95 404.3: 12.9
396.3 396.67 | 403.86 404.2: 4.9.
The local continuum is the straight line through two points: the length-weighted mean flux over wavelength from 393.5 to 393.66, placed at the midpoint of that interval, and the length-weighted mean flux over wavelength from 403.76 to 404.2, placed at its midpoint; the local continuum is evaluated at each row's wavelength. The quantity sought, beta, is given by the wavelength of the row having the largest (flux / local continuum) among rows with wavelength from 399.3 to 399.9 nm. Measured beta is 399.370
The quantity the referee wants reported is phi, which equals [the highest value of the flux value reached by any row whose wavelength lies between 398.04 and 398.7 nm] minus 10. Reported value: 4.76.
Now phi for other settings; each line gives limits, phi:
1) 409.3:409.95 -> 6.19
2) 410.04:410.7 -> 4.34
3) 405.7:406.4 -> 4.10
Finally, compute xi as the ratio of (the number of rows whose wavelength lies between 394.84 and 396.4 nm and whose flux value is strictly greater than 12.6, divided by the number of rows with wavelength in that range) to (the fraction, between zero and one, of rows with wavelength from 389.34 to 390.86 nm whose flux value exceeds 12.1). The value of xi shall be 1.7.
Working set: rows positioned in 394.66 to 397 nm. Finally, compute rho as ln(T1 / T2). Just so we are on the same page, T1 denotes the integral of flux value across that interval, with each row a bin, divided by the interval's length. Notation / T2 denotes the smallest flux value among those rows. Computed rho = 0.90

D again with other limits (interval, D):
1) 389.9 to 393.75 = 391.179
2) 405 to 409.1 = 409.049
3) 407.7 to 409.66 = 409.143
